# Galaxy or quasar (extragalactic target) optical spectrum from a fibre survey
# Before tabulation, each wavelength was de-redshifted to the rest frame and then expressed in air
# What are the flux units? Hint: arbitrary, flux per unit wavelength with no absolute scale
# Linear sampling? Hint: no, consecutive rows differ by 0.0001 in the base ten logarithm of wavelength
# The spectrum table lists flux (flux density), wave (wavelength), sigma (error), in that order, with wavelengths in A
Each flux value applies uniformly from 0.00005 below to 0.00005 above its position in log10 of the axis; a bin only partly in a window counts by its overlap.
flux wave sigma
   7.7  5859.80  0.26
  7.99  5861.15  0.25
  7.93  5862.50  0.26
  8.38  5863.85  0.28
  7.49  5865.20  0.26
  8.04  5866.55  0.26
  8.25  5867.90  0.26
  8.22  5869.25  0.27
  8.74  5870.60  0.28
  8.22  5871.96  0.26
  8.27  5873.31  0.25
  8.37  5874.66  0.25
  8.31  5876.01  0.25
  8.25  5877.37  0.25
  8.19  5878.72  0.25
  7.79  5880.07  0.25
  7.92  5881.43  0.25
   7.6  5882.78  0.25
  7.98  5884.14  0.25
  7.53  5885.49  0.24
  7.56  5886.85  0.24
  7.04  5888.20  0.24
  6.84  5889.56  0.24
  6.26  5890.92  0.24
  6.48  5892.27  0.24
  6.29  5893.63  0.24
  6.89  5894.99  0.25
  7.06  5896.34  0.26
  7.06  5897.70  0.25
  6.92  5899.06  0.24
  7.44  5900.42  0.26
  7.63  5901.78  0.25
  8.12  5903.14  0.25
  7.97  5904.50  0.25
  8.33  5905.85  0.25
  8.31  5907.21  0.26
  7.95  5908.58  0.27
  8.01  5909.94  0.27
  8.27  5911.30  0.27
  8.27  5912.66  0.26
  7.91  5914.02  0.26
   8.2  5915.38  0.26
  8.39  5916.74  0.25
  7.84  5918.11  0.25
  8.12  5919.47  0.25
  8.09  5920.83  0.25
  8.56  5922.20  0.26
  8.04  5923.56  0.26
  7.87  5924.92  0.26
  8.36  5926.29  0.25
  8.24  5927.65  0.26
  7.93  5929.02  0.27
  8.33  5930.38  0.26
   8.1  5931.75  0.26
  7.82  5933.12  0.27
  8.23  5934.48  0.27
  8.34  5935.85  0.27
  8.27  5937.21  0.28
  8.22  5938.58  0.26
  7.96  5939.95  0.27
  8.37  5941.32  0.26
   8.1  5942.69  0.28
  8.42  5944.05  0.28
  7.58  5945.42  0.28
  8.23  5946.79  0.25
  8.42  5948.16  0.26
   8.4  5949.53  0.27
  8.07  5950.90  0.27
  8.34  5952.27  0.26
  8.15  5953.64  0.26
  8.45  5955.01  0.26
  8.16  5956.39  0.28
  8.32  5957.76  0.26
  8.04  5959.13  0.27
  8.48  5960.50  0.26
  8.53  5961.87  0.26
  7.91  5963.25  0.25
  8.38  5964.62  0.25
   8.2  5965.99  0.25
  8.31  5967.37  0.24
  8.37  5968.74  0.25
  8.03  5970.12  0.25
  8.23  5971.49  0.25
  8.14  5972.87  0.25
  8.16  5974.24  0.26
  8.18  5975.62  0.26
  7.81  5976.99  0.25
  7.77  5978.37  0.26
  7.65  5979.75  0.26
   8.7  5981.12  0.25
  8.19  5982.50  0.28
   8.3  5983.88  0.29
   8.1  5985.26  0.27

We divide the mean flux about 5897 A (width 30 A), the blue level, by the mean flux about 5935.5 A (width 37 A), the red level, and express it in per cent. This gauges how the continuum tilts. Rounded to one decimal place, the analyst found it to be 91.1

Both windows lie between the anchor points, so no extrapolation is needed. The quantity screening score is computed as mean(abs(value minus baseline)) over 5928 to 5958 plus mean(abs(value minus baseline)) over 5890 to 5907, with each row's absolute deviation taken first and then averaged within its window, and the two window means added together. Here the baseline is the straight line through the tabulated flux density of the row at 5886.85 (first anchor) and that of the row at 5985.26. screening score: 1.01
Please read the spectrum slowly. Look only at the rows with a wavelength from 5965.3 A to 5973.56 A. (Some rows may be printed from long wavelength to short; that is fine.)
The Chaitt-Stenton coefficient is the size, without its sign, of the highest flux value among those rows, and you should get 8.37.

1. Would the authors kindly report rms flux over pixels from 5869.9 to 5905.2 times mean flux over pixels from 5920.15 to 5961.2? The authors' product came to 62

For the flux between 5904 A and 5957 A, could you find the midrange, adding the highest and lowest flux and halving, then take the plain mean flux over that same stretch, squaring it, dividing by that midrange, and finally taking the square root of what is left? 2.88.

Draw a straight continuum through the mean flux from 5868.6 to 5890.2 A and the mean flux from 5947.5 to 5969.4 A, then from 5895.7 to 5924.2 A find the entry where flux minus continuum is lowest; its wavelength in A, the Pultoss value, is 5899.06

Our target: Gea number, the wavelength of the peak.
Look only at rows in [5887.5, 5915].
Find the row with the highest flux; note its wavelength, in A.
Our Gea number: 5905.85 A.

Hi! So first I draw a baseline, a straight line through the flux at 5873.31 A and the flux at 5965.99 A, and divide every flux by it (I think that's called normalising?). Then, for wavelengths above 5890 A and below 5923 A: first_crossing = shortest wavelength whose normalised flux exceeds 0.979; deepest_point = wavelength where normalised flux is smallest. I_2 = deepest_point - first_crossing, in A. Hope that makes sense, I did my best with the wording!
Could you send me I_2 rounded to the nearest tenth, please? -12.2 A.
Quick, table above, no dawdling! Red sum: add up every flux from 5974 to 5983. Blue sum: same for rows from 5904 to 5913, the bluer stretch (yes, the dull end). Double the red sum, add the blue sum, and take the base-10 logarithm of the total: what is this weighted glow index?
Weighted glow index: 2.23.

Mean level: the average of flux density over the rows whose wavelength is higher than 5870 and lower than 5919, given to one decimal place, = 7.7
